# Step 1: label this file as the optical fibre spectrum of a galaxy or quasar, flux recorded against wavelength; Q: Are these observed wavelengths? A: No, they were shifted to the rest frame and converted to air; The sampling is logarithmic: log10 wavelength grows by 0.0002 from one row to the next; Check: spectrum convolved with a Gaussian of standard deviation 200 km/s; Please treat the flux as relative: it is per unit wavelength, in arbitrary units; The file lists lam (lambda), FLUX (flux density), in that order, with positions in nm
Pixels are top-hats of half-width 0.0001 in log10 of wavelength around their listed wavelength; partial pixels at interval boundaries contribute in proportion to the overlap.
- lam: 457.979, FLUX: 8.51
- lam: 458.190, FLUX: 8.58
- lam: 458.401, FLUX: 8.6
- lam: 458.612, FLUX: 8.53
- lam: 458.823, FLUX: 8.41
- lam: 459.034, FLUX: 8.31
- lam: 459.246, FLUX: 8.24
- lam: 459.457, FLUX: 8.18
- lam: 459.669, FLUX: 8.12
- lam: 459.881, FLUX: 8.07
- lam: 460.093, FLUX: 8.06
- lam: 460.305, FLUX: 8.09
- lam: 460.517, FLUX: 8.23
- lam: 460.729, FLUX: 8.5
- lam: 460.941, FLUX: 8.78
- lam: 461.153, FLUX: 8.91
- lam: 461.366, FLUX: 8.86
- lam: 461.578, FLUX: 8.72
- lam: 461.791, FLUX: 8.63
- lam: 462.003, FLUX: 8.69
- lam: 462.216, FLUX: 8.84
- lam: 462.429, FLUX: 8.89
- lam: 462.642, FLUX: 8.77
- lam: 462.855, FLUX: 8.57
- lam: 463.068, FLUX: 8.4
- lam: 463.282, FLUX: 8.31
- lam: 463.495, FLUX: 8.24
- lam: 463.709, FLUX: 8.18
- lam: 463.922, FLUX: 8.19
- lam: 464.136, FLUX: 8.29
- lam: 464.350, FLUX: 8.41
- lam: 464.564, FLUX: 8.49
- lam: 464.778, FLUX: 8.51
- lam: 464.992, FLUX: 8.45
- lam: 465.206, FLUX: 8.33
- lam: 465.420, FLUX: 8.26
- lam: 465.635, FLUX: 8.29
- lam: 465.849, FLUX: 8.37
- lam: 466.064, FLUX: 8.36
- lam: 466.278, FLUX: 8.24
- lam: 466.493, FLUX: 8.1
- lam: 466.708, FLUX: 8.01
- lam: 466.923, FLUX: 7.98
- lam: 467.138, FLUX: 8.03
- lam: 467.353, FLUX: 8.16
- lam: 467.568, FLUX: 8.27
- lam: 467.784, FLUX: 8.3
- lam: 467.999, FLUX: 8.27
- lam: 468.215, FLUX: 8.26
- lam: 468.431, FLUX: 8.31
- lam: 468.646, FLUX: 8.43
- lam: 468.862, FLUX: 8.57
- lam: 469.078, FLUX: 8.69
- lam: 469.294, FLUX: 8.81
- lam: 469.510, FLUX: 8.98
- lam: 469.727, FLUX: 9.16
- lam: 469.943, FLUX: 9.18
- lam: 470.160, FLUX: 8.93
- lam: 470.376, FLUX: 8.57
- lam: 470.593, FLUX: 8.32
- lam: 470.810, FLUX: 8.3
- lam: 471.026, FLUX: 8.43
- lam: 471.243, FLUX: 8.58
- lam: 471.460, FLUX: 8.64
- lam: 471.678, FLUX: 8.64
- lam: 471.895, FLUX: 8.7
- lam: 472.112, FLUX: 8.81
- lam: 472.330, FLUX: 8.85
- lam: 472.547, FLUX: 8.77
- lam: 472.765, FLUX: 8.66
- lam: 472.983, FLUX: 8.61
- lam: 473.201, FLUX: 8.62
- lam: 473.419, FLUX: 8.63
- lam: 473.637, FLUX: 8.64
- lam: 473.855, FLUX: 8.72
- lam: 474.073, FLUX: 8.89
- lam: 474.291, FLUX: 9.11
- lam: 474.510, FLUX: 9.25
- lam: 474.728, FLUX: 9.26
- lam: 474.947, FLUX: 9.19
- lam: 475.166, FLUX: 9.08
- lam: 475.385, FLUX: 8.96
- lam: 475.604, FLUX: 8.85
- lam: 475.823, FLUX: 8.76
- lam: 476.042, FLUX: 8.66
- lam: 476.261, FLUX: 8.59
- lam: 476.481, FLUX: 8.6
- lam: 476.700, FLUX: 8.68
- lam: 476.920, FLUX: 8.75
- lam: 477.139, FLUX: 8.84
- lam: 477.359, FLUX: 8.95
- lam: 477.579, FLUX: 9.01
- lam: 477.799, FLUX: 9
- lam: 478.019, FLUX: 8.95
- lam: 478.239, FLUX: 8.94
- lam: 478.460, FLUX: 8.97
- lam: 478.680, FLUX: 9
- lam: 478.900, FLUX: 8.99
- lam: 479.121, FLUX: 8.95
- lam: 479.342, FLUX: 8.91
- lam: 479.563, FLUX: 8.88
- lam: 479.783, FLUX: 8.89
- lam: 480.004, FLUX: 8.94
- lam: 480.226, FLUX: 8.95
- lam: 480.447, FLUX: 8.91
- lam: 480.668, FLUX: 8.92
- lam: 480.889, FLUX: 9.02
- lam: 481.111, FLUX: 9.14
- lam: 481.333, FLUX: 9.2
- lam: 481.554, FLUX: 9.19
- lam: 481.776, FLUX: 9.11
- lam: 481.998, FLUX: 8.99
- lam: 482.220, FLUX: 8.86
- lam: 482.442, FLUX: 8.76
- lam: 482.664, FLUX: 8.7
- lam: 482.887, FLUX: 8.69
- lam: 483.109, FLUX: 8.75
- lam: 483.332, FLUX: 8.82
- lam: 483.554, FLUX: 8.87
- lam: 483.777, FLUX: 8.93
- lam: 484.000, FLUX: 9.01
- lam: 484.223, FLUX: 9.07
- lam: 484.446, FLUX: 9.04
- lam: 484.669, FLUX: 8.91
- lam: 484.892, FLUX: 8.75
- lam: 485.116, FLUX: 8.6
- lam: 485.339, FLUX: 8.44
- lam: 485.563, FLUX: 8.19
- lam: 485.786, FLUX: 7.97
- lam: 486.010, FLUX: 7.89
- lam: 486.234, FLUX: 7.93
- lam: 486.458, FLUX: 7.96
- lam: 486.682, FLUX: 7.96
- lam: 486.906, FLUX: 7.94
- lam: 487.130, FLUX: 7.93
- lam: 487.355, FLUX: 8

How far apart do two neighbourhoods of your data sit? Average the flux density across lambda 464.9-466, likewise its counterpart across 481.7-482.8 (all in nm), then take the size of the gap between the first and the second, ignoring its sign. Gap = 0.5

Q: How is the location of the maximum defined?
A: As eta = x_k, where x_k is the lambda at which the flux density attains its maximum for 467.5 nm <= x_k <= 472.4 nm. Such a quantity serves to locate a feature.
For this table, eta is 469.943 nm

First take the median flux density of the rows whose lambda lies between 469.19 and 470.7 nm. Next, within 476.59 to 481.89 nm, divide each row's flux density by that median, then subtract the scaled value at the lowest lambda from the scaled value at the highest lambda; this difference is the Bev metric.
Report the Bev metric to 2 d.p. 0.05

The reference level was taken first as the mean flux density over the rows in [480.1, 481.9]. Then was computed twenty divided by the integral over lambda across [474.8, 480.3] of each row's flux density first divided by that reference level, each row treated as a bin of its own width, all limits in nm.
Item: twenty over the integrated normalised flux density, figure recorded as 3.70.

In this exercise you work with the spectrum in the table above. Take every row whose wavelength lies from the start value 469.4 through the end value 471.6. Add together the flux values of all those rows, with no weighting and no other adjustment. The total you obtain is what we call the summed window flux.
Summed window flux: 87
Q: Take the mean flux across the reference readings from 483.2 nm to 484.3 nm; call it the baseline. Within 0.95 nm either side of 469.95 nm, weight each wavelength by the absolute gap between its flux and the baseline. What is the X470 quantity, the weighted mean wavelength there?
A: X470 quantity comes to 470.24 nm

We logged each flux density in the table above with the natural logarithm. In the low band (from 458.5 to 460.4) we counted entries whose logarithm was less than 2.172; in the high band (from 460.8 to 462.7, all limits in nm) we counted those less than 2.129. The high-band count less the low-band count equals -9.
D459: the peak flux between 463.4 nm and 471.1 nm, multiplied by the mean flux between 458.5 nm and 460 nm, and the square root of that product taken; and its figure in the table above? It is 8.71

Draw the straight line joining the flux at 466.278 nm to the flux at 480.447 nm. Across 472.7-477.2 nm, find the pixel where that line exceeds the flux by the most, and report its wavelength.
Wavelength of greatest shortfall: 476.481 nm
